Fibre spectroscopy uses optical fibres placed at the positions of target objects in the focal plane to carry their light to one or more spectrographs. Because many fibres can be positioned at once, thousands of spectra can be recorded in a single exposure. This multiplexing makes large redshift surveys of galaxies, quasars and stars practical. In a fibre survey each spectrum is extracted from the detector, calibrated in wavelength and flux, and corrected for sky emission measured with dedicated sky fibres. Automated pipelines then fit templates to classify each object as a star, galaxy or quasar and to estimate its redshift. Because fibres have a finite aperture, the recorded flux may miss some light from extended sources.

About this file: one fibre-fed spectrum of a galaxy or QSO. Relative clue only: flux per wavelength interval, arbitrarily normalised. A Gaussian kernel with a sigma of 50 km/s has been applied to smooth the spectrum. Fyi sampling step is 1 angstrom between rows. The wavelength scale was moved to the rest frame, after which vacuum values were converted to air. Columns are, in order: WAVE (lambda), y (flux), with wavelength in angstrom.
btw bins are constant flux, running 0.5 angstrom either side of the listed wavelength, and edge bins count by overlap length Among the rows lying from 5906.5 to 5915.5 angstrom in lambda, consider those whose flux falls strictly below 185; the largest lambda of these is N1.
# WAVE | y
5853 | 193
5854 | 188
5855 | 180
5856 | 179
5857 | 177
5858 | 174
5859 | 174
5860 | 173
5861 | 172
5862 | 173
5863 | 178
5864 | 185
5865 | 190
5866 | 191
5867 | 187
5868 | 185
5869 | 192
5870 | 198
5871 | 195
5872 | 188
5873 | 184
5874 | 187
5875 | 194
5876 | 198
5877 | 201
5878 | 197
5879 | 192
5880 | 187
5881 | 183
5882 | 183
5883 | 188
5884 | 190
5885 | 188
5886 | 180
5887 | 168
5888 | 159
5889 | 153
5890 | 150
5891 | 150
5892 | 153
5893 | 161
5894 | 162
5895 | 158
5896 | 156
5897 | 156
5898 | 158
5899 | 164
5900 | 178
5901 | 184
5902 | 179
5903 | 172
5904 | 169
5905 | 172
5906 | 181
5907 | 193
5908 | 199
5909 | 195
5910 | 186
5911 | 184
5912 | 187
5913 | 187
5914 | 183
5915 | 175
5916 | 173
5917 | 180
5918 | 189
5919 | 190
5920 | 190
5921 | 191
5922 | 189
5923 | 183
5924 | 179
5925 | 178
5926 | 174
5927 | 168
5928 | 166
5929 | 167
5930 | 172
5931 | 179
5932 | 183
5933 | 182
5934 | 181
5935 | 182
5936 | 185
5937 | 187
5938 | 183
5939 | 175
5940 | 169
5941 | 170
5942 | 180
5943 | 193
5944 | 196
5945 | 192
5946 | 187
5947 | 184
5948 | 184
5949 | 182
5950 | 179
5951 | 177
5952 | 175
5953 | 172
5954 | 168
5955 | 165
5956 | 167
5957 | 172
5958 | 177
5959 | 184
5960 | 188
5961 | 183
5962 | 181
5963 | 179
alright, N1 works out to 5915 angstrom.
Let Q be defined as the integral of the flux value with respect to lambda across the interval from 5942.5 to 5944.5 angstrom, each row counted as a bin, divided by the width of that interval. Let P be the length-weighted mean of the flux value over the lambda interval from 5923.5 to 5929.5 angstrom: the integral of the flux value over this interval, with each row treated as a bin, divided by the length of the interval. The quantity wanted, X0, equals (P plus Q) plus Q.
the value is 561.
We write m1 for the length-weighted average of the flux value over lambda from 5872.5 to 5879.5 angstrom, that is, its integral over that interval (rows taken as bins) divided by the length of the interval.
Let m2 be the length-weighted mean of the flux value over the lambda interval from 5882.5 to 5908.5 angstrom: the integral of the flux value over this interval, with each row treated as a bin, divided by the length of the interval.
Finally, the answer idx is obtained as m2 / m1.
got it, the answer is 0.88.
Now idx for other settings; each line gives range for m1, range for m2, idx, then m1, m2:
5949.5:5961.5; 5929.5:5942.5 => 1.02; 176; 179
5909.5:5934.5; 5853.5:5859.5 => 0.99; 181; 179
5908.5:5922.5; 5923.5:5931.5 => 0.93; 186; 173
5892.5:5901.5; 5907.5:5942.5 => 1.10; 164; 181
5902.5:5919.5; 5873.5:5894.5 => 0.97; 183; 177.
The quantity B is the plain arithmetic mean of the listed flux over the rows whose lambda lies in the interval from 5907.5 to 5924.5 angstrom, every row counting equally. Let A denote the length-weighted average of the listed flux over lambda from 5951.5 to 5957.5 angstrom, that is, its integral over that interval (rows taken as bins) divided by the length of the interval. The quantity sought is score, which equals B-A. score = 16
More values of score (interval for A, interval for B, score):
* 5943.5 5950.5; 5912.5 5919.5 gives -4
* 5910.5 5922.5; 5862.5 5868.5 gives 1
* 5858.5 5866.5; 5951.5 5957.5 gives -10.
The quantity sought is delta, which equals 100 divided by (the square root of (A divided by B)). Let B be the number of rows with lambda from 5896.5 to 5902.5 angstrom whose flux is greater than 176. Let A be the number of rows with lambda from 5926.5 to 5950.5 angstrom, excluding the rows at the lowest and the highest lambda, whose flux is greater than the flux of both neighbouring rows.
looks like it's 100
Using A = 3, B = 3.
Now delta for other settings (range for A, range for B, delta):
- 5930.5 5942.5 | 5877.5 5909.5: 283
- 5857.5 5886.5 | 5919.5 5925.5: 122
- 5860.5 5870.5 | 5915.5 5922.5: 245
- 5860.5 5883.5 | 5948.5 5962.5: 163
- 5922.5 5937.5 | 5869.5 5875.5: 245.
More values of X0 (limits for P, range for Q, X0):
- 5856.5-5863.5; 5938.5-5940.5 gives 518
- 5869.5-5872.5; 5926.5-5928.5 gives 528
